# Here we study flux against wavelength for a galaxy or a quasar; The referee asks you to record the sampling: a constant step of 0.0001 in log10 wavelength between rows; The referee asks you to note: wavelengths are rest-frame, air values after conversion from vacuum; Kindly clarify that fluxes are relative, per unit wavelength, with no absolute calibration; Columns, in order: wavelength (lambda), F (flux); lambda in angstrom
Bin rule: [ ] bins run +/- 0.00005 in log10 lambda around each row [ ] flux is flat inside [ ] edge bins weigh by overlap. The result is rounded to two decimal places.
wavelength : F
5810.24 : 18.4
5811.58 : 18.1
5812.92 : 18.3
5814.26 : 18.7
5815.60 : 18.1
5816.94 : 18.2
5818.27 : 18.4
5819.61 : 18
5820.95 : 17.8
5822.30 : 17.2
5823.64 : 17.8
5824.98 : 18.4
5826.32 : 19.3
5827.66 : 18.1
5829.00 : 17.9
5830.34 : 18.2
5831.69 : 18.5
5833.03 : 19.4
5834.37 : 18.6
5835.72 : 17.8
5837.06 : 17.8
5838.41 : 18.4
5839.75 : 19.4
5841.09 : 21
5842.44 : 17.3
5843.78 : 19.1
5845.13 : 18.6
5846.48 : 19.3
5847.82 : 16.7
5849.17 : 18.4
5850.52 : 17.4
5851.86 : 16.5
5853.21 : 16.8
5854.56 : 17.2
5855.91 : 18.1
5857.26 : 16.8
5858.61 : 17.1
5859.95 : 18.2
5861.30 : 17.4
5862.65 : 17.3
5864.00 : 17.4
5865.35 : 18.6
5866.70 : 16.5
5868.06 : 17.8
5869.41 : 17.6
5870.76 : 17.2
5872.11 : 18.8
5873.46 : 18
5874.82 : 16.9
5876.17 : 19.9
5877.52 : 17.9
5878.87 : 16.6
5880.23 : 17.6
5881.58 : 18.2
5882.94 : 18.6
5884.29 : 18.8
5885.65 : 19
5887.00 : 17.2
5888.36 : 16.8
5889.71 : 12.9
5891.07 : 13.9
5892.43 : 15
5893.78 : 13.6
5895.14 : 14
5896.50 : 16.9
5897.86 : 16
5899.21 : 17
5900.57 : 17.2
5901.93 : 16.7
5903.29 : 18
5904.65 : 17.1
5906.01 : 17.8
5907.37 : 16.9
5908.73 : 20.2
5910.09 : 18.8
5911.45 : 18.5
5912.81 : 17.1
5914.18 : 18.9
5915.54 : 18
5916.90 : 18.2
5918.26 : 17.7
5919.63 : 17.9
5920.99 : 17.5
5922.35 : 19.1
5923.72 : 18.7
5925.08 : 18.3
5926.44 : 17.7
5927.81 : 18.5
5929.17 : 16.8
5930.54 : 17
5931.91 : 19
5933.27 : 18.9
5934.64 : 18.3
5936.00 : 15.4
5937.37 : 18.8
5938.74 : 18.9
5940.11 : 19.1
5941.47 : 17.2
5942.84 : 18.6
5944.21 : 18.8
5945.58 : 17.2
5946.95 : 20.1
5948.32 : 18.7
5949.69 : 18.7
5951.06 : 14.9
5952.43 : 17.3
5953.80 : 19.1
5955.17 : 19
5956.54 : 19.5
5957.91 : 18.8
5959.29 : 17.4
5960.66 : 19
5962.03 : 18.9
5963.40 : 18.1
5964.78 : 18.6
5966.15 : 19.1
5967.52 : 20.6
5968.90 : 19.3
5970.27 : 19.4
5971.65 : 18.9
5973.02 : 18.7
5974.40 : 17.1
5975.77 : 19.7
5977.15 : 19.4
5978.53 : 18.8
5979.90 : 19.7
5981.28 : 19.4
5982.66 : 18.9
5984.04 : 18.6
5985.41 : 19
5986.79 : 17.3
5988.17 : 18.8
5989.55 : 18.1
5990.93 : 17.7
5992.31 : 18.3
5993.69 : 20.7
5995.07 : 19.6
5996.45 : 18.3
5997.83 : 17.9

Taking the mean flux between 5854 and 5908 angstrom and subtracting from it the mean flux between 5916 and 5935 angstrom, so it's -1.00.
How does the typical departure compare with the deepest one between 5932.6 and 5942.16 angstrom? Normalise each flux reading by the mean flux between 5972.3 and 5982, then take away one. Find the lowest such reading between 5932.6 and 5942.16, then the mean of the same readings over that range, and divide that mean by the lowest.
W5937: 0.25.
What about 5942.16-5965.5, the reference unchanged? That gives 0.14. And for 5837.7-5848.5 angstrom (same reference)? 0.11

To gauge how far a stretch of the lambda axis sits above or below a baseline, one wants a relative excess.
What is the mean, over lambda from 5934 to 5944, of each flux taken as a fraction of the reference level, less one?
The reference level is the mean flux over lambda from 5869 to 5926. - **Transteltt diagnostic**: 0.04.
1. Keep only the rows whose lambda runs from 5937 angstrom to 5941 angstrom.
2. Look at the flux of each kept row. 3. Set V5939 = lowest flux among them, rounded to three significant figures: 18.8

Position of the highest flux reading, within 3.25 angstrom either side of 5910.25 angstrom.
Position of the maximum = 5908.73 angstrom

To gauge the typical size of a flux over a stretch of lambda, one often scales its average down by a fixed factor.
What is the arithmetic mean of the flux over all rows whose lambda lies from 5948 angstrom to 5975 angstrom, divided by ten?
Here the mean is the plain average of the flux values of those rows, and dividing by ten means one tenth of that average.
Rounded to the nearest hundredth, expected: 1.86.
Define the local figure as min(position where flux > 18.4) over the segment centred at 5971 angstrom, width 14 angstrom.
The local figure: 5964.78 angstrom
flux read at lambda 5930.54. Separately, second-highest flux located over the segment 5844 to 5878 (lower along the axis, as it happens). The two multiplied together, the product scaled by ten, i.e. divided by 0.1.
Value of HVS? 3281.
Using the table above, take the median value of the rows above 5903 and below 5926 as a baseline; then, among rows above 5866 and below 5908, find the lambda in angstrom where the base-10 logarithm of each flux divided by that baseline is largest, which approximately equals 5876.17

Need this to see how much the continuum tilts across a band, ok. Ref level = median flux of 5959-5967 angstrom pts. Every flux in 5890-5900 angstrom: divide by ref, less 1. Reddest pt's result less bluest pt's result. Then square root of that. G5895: 0.41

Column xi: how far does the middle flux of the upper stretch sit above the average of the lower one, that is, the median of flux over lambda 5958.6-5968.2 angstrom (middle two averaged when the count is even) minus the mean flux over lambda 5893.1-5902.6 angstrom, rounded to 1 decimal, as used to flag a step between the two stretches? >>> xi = 3.0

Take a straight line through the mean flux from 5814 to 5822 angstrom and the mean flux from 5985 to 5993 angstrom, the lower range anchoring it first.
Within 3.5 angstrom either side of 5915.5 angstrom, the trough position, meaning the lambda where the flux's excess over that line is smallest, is 5912.81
